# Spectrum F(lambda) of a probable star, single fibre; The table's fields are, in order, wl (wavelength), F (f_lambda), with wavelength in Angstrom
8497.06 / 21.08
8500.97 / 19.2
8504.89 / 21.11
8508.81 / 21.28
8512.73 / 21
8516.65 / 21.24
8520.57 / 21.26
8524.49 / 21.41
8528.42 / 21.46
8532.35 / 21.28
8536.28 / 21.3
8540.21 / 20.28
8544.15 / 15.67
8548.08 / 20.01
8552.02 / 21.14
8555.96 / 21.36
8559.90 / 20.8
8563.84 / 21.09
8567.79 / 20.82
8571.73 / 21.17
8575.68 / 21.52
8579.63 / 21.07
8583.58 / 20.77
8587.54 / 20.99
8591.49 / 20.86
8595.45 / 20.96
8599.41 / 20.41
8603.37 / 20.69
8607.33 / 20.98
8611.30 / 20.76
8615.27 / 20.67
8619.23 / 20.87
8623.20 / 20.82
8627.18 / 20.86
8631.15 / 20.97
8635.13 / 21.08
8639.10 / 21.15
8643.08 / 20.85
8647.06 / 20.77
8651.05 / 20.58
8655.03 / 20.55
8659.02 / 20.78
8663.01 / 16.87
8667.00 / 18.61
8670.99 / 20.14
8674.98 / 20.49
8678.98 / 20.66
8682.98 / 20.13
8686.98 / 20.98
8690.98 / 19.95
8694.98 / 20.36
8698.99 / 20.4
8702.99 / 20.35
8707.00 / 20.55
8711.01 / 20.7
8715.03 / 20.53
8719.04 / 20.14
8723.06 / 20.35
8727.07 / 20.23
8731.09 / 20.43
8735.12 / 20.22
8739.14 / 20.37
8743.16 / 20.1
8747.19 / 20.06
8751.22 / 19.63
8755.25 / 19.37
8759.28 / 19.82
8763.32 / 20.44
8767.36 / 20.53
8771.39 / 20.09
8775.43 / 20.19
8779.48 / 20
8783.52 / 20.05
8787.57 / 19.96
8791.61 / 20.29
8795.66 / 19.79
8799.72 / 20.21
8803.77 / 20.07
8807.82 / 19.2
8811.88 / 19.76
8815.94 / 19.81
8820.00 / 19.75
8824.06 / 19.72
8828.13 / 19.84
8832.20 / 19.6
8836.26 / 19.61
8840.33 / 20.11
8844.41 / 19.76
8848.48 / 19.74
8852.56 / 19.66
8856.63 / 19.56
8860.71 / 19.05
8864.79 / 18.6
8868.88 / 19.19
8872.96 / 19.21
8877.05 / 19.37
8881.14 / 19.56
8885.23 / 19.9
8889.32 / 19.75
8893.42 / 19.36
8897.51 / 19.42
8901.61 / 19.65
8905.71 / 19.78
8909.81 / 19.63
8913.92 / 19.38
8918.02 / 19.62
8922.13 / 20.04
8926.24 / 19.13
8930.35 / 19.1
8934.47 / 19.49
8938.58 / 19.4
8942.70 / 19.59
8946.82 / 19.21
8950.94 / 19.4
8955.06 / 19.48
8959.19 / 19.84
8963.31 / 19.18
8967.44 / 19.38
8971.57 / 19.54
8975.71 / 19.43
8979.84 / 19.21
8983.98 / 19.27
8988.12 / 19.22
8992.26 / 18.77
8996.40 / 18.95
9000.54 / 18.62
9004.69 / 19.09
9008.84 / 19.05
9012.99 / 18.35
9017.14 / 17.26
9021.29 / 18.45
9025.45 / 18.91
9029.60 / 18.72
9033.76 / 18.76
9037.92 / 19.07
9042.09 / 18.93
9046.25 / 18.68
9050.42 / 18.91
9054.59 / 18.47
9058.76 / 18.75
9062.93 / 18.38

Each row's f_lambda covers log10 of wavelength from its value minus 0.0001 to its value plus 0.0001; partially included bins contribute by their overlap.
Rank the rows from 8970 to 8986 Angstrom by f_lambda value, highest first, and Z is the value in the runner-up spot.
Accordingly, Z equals 19.43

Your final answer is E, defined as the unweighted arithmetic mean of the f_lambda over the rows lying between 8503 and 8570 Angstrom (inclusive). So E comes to 20.7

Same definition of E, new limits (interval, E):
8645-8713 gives 20.2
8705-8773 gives 20.2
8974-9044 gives 18.8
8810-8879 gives 19.5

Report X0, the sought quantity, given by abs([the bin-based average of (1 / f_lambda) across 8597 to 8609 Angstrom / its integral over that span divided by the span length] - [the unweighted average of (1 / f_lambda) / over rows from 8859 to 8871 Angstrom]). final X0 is 0.0045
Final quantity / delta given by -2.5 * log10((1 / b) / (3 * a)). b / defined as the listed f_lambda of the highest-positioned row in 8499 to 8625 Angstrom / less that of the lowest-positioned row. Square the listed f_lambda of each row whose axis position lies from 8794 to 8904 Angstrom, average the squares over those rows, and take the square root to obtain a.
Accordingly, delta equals 4.9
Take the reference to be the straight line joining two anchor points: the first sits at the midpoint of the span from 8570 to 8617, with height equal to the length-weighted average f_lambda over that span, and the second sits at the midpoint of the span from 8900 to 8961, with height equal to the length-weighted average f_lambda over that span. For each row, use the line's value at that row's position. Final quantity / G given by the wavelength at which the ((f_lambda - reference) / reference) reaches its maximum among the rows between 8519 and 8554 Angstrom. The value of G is 8528.42 Angstrom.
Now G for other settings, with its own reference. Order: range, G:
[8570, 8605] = 8575.68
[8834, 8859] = 8840.33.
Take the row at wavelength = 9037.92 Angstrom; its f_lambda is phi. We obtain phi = 19.07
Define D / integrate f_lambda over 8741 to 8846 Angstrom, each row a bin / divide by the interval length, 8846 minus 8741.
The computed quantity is 19.9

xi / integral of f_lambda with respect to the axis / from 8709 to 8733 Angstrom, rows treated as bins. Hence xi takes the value 490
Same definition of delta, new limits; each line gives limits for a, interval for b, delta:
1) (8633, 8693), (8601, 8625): 2.2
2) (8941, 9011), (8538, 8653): 3.1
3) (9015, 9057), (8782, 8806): 0.1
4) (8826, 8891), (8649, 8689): 3.4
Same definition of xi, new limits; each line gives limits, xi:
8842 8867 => 485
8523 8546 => 465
